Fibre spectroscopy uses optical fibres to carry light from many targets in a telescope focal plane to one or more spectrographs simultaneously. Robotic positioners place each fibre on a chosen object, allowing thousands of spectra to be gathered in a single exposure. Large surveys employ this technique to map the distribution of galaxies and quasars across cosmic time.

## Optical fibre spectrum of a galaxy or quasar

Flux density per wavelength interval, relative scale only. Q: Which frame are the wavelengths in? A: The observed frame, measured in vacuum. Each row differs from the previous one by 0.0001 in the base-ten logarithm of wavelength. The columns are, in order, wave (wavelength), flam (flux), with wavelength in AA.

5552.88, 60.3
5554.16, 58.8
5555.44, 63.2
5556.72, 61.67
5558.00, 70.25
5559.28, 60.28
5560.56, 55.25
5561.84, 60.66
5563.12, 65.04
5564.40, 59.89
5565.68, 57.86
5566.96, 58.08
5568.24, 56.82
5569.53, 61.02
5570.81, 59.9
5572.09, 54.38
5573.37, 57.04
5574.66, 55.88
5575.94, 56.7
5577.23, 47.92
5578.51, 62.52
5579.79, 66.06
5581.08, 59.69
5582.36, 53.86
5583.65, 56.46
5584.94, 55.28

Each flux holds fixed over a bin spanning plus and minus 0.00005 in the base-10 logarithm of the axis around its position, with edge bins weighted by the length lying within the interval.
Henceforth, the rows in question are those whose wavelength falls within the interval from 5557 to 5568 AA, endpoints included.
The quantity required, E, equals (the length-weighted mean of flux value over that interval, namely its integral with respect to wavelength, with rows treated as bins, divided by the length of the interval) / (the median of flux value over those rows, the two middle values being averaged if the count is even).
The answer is 1.01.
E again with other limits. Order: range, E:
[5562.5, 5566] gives 1.02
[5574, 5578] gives 0.96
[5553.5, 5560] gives 1.02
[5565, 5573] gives 1.00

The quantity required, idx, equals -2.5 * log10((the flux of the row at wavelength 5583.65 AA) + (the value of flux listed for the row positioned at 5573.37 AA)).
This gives -5.14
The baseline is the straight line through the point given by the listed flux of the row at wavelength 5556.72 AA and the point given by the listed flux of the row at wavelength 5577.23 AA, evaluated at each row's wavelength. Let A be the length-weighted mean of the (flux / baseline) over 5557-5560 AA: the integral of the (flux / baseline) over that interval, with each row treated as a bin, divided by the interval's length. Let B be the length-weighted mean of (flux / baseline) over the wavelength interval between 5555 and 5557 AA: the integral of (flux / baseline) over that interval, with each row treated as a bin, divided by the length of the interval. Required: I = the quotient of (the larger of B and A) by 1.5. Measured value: 0.71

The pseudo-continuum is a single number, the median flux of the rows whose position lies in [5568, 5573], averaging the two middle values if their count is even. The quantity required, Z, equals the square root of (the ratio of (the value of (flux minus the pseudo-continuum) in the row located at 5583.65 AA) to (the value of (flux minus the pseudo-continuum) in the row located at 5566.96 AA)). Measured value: 2.60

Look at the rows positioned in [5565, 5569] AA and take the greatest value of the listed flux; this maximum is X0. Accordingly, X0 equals 58.08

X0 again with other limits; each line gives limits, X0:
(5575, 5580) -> 66.06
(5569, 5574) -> 61.02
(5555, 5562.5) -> 70.25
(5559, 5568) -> 65.04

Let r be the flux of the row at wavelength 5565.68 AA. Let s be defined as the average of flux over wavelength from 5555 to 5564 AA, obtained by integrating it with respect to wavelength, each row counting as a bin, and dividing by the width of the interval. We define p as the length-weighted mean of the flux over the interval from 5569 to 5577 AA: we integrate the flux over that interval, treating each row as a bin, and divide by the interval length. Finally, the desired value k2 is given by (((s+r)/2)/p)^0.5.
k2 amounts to 1.027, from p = 56.9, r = 57.86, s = 62.3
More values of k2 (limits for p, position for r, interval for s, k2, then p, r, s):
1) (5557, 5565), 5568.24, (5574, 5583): 0.961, 61.9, 56.82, 57.5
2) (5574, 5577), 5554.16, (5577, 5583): 1.034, 55.0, 58.8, 58.8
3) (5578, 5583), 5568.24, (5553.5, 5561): 0.989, 60.5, 56.82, 61.7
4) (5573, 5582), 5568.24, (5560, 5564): 1.006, 57.9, 56.82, 60.4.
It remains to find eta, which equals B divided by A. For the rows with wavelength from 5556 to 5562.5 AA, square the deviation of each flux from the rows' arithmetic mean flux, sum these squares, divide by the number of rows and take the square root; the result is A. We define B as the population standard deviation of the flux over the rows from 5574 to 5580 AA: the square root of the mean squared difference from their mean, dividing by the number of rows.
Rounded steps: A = 4.9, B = 6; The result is 1.3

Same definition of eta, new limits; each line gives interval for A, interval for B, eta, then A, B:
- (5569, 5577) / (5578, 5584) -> 1.9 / 2.3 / 4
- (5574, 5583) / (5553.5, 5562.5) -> 0.8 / 5.5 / 4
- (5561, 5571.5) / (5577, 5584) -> 2.5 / 2.4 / 6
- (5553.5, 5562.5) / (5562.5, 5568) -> 0.7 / 4.3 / 3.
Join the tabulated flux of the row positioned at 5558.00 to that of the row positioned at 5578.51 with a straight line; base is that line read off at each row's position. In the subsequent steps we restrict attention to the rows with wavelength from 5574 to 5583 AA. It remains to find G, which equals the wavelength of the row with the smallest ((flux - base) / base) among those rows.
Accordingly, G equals 5577.23 AA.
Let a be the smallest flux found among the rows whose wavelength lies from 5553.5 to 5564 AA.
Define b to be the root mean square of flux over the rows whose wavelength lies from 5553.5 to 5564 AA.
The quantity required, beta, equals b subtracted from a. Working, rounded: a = 55.25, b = 62.0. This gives -6.8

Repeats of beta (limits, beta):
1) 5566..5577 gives -3.1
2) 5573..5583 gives -9.8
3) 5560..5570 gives -4.1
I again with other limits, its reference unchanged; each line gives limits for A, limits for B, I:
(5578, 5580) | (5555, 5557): 0.92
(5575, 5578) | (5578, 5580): 0.92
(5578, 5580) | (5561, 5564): 0.92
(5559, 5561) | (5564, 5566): 0.70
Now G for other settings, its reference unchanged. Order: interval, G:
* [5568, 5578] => 5577.23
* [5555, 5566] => 5560.56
